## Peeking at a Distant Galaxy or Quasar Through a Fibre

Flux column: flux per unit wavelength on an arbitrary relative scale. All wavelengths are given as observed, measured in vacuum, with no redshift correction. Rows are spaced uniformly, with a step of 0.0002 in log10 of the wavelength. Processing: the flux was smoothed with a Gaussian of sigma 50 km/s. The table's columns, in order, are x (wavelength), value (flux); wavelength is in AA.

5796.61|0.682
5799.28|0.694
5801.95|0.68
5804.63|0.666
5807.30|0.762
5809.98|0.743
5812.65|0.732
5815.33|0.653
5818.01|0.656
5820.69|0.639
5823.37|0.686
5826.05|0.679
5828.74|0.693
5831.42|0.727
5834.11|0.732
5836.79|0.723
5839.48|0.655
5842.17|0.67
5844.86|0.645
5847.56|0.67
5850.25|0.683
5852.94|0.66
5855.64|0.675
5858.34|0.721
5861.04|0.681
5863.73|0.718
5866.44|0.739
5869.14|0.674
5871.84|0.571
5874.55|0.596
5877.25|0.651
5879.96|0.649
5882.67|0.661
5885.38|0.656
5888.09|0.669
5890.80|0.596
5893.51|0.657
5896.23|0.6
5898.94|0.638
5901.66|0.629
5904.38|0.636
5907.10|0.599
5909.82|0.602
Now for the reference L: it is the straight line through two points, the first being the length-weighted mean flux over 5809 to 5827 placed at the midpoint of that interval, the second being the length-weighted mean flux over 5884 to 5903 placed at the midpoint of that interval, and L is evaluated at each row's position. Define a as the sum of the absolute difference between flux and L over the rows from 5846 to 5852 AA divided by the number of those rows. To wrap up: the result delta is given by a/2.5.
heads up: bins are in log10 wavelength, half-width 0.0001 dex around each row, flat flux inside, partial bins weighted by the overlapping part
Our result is 0.005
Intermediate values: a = 0.01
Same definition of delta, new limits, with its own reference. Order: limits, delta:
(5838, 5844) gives 0.003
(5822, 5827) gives 0.001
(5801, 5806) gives 0.008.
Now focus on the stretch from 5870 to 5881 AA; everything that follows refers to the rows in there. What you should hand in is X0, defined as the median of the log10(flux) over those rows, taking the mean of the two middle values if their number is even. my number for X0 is -0.206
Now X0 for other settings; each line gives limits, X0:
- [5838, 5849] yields -0.179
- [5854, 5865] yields -0.155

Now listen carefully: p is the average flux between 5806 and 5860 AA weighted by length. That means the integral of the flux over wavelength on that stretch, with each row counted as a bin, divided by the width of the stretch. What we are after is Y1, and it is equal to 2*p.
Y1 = 1.38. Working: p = 0.690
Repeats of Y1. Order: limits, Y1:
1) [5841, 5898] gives 1.32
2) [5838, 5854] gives 1.33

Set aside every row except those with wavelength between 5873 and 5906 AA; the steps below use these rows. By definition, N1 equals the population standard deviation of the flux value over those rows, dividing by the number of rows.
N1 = 0.025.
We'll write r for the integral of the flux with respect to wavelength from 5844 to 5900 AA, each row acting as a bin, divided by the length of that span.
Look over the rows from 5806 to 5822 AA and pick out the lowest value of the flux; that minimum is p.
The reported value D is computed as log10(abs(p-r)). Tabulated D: -1.73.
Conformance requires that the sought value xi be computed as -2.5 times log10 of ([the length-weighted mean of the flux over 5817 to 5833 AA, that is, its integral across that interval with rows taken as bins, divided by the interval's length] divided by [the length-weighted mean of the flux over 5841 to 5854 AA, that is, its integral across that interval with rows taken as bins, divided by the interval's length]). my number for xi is -0.02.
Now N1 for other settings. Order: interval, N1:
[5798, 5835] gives 0.036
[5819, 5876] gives 0.042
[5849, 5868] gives 0.027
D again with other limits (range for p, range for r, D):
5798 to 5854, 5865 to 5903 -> -2.53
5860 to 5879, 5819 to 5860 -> -0.95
